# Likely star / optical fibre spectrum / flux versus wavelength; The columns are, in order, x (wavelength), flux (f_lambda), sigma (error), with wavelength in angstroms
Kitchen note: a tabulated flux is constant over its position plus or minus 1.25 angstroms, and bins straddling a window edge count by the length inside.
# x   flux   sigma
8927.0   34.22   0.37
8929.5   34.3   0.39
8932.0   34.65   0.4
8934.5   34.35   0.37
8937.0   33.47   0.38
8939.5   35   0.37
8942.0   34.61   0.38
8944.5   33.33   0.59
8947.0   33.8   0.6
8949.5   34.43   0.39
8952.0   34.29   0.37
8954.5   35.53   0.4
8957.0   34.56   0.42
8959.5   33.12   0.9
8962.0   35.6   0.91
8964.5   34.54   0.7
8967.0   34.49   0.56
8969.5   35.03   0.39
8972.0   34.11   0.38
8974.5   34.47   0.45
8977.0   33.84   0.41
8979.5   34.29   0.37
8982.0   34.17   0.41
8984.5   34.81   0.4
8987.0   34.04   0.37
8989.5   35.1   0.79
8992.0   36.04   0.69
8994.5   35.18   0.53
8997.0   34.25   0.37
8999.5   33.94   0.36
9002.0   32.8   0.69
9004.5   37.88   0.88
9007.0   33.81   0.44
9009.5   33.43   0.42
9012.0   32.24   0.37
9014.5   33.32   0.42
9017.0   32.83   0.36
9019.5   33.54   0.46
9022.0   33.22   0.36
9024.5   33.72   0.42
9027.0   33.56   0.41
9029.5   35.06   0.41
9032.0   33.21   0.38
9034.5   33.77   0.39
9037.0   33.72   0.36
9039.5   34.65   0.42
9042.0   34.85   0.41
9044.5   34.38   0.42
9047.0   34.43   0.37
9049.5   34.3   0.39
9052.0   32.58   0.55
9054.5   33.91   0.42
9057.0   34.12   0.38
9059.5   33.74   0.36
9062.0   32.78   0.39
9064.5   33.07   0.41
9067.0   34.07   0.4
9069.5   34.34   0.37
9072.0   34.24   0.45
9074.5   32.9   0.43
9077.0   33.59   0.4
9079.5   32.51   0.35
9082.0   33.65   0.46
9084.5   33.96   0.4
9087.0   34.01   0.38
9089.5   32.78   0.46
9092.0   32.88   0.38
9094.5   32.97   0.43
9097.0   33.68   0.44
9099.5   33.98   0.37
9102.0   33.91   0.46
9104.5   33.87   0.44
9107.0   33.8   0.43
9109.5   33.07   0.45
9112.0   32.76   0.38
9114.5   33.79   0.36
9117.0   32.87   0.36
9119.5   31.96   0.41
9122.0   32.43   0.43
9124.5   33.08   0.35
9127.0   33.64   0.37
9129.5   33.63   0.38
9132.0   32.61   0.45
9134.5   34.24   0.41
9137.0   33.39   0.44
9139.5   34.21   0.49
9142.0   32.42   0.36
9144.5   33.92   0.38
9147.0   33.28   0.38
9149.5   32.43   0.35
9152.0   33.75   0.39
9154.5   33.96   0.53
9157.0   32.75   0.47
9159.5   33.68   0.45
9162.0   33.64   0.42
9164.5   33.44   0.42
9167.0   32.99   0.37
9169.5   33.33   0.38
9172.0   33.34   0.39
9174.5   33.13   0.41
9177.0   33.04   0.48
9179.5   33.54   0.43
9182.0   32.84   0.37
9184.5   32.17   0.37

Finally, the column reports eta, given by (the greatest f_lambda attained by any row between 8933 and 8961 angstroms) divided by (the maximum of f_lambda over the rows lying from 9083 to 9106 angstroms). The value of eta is 1.04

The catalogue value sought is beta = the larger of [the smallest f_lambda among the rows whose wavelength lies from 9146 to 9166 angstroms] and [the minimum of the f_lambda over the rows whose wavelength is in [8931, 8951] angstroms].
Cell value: 33.3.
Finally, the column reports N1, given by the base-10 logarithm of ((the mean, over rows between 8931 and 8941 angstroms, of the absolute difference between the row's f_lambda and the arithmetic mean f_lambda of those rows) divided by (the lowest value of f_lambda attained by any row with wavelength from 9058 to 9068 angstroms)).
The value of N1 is -1.86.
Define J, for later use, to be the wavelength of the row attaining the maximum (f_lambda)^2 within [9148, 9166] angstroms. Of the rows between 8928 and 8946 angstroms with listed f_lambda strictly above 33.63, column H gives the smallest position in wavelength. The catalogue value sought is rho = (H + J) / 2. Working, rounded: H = 8929.5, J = 9154.5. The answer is 9042.0 angstroms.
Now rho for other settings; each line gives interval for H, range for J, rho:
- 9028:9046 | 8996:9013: 9017.0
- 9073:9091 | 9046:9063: 9064.5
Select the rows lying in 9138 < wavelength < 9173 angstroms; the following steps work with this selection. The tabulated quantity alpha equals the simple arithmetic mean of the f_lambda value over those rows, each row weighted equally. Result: 33.4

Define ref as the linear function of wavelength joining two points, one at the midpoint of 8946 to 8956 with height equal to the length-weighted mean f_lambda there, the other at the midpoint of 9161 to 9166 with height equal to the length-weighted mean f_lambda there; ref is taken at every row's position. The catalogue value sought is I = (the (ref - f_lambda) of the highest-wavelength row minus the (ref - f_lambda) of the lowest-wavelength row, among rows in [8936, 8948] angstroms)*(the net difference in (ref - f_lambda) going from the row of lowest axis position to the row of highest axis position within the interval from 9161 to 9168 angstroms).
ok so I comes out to -0.24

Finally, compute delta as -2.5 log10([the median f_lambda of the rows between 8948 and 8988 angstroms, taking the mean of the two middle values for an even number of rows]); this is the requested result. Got -3.843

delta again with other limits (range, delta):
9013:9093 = -3.820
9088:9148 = -3.807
